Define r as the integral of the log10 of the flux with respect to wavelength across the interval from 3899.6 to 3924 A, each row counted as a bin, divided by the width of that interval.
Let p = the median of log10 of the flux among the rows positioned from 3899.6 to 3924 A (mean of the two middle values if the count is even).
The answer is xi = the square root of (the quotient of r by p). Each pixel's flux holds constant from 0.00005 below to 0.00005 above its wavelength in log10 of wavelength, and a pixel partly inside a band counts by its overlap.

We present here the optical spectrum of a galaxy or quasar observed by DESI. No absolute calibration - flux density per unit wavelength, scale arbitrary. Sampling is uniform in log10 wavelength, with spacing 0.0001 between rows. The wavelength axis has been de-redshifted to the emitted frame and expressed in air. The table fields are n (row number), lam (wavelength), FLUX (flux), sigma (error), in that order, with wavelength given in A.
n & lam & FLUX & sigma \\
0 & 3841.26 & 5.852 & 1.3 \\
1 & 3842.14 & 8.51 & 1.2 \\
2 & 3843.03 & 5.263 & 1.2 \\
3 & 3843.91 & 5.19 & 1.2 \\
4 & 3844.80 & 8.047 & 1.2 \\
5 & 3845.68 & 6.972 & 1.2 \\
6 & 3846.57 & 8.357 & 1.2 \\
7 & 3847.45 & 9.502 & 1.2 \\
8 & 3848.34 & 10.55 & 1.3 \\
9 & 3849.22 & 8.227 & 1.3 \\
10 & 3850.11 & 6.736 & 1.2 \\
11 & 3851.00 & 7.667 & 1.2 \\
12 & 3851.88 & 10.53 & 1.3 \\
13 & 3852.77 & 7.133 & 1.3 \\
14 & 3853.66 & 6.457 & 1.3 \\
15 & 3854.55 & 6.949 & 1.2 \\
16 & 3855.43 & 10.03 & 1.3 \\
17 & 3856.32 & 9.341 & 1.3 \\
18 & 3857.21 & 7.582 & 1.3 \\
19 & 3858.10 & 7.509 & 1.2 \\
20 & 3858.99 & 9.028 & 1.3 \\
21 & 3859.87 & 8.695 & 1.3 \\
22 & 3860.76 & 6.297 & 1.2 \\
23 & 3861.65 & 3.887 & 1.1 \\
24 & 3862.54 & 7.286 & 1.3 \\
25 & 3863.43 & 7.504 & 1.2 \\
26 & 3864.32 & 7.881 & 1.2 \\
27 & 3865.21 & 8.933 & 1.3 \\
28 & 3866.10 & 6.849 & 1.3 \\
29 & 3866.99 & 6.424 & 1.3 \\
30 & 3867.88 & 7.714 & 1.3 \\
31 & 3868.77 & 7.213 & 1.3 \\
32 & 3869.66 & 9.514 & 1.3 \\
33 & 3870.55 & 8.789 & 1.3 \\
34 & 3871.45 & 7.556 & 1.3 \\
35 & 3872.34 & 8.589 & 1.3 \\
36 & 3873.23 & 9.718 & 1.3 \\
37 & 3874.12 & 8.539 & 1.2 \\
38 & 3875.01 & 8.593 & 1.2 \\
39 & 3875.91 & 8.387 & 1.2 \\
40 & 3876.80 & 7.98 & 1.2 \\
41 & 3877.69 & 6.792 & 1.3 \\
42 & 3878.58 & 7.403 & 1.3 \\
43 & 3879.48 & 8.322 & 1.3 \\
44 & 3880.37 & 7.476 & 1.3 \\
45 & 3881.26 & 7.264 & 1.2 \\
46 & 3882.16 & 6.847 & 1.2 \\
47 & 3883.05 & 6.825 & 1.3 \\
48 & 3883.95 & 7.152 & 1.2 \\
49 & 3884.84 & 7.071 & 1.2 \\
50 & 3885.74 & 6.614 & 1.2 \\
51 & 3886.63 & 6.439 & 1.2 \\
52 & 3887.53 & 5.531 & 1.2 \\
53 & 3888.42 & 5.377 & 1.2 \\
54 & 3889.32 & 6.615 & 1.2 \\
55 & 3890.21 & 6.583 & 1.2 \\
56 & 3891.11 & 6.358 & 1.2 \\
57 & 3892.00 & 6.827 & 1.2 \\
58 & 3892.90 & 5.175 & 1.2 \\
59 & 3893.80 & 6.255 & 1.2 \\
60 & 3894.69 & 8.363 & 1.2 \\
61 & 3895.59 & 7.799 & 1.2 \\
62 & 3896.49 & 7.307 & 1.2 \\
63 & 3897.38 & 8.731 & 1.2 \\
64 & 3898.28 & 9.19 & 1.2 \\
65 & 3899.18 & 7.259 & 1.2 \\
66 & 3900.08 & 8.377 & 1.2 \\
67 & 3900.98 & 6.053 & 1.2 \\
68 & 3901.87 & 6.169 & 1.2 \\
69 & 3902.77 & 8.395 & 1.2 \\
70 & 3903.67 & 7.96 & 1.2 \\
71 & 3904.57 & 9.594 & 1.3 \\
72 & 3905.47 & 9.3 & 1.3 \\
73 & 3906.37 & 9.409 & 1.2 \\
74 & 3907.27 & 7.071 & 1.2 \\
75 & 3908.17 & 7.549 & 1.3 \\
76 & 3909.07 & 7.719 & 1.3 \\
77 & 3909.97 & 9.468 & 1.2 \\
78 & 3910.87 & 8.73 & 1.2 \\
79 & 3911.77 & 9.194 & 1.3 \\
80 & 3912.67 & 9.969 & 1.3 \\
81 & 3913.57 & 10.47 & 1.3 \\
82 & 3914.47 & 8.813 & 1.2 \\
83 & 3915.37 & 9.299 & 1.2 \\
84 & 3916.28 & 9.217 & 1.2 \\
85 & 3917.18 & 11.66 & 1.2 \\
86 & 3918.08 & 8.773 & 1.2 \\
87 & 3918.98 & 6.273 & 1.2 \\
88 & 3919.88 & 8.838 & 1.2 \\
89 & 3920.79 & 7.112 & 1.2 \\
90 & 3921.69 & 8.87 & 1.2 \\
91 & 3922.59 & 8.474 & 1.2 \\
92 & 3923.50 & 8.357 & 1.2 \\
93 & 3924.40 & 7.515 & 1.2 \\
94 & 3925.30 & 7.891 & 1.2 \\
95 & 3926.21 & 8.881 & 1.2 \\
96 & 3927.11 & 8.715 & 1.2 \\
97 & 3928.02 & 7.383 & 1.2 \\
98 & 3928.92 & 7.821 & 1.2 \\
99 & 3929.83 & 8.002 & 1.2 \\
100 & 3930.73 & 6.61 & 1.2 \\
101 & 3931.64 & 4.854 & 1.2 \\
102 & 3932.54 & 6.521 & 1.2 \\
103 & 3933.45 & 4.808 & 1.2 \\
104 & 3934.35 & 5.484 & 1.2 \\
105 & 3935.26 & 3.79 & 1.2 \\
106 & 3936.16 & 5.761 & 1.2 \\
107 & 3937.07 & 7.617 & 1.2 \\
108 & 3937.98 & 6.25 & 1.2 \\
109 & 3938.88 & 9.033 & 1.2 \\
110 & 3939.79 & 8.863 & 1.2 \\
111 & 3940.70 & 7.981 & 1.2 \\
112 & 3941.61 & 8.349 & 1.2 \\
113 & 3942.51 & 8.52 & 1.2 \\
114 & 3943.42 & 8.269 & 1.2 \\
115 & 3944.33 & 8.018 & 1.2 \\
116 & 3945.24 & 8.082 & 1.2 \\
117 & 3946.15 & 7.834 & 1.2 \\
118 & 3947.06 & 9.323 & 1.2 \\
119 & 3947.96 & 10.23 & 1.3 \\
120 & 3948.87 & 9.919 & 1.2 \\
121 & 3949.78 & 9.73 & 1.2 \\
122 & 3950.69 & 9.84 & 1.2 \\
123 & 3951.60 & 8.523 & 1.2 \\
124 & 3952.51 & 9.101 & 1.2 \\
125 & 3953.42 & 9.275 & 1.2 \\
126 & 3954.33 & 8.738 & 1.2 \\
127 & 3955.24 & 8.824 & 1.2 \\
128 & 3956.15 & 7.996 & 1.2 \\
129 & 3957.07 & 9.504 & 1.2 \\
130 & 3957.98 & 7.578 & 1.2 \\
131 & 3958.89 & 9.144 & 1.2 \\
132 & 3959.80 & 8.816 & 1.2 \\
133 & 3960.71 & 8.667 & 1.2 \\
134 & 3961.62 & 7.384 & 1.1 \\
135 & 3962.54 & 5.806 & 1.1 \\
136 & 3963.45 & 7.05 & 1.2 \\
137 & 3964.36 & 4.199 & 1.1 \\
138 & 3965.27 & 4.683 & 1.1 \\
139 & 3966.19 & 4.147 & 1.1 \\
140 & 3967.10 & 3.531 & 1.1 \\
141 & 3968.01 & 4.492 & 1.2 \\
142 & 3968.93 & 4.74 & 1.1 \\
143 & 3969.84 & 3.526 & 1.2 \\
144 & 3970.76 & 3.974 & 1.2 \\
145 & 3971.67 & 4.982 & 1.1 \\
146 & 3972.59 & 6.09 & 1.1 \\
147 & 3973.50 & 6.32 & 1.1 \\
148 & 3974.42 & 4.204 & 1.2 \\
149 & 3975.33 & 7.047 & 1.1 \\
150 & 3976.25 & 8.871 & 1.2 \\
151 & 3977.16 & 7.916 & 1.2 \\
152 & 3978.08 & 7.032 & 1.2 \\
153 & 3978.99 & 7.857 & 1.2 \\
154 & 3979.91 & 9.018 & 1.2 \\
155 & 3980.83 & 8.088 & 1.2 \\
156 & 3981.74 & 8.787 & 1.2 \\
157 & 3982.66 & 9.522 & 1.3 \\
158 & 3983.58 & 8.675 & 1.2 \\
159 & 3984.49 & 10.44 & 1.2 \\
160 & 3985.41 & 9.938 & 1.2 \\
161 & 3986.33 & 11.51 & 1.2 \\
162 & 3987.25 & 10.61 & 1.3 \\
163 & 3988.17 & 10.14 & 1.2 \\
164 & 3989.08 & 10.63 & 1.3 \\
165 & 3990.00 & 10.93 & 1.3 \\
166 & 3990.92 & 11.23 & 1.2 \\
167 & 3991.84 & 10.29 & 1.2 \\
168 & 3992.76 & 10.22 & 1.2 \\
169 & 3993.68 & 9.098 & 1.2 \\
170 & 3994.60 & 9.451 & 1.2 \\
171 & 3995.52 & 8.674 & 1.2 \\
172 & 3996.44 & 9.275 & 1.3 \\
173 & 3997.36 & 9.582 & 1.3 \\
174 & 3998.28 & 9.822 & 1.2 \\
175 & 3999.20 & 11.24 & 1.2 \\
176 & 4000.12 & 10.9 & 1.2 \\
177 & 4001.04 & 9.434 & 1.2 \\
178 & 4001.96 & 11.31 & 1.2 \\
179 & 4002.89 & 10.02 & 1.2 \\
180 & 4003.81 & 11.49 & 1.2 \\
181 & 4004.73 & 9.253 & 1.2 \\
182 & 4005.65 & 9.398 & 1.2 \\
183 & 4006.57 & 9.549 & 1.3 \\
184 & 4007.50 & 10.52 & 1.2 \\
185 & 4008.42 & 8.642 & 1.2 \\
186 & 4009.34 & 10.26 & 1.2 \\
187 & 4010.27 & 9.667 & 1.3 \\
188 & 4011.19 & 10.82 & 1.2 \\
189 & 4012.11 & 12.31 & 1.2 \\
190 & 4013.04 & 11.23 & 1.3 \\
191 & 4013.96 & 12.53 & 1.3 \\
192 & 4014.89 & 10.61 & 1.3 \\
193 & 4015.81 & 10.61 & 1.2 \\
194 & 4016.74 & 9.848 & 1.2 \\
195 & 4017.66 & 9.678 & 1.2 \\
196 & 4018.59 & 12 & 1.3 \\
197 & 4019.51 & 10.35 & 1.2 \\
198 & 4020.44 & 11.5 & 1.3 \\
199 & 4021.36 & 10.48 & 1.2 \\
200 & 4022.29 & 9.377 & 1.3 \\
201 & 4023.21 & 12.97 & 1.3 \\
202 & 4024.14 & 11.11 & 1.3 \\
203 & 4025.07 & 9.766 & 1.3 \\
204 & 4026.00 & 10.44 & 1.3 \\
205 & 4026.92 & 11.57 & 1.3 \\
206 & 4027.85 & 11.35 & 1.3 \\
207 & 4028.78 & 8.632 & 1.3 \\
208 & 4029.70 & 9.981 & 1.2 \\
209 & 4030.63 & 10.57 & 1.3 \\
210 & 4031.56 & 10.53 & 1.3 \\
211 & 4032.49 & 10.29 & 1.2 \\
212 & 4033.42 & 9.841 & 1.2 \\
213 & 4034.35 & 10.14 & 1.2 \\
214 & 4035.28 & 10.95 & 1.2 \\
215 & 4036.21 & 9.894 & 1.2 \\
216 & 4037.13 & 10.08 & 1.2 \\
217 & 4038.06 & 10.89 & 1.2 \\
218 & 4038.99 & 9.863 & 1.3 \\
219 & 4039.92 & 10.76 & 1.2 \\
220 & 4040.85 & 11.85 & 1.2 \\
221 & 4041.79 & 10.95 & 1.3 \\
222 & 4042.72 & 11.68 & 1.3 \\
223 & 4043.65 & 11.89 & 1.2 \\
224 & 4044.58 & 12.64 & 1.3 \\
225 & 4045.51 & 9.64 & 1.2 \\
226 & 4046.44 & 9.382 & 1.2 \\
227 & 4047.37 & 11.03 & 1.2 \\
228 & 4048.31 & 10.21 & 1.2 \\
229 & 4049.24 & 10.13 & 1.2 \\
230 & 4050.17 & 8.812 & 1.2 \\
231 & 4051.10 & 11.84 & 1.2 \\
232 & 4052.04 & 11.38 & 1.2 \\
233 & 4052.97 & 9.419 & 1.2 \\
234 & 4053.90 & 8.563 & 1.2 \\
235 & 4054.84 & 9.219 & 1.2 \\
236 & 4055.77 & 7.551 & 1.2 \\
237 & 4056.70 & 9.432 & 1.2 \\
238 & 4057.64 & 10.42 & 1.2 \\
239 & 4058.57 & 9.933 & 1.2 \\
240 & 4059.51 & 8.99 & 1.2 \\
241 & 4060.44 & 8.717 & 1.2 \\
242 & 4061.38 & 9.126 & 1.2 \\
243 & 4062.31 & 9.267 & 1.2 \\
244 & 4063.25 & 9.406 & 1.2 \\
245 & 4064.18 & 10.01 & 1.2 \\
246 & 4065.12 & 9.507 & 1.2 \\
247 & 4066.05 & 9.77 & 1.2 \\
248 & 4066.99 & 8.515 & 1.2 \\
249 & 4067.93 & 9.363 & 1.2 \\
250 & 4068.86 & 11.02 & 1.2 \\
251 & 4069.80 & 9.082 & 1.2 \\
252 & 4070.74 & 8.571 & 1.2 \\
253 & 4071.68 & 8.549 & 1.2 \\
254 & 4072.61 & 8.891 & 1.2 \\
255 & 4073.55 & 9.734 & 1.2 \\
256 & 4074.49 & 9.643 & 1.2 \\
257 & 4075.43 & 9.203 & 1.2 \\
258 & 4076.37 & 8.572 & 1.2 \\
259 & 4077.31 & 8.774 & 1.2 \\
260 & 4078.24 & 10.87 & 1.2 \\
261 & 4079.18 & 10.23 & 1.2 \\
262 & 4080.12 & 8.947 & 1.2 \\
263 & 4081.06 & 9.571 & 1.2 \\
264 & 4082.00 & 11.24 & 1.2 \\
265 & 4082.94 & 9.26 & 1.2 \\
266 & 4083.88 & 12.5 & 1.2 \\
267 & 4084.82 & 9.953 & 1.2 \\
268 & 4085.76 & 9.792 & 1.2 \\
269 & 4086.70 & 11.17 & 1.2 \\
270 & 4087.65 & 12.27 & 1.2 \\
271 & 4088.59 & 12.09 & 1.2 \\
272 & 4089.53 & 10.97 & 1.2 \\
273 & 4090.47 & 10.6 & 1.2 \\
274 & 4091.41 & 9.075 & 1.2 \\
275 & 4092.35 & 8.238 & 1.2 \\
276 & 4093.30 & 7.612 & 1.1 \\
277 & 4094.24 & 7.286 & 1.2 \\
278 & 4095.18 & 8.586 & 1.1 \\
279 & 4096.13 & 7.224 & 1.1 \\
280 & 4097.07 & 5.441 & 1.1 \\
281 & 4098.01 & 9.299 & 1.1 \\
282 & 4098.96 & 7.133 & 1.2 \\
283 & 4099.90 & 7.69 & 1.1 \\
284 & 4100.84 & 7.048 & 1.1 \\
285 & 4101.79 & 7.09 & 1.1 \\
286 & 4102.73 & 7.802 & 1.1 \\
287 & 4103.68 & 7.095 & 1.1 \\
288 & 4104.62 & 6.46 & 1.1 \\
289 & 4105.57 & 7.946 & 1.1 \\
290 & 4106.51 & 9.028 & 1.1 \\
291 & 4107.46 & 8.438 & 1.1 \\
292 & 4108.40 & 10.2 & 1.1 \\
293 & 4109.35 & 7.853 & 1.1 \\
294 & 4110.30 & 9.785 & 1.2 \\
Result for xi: 0.99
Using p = 0.94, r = 0.93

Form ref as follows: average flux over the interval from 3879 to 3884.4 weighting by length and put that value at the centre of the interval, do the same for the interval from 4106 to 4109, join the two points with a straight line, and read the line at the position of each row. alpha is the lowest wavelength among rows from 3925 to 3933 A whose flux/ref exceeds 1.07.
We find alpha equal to 3926.21 A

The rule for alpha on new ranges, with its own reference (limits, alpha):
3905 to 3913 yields 3905.47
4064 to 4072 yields 4064.18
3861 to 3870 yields 3864.32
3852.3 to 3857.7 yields 3855.43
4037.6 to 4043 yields 4038.06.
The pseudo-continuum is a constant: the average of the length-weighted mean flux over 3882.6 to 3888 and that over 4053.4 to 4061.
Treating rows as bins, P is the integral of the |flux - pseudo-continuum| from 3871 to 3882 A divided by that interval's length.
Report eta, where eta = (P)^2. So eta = 0.4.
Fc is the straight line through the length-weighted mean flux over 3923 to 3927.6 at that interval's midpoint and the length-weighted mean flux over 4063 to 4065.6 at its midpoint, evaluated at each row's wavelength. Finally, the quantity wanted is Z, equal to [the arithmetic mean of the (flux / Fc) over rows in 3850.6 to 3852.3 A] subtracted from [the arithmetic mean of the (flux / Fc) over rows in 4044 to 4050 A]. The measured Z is -0.110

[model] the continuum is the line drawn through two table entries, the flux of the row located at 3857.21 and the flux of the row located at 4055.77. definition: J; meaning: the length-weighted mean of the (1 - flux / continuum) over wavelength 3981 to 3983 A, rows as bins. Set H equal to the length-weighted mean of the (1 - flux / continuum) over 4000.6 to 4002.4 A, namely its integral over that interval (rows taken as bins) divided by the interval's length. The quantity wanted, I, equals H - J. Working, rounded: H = -0.4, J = -0.19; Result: -0.18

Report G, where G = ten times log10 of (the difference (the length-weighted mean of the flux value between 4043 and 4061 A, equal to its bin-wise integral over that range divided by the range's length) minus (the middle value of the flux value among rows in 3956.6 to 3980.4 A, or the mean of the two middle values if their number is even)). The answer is 5.2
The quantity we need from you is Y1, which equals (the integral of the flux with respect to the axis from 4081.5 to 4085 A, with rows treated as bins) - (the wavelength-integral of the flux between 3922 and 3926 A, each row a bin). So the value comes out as 5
